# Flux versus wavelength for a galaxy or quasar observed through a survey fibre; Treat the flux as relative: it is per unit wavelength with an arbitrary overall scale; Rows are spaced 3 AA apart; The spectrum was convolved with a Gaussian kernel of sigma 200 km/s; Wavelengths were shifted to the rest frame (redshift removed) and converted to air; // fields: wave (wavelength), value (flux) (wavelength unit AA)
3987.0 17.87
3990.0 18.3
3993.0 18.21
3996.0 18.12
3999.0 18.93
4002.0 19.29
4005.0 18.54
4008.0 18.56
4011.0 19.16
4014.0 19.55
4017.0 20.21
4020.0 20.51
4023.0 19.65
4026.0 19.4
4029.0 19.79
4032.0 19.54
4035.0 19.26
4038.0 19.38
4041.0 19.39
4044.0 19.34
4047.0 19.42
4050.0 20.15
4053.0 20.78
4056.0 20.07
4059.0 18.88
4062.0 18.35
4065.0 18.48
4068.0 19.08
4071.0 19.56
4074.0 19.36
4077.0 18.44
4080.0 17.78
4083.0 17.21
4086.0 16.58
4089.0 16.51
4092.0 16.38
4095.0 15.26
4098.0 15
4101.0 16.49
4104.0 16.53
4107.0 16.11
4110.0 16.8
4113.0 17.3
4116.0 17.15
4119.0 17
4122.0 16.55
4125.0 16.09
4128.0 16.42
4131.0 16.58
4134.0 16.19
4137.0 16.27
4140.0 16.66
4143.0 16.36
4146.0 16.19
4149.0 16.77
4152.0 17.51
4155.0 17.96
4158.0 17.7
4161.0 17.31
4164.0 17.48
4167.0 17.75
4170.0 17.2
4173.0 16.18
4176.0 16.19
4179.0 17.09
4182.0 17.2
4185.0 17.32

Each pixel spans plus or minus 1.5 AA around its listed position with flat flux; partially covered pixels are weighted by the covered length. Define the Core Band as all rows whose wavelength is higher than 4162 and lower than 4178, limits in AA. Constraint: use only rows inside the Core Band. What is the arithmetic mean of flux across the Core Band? 17.0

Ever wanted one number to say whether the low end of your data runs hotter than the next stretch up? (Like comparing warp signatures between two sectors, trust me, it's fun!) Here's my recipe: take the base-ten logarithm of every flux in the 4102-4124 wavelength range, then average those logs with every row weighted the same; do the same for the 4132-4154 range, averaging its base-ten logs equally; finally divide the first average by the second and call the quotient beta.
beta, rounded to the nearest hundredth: 1.00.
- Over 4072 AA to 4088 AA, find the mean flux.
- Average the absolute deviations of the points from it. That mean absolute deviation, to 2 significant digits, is 0.82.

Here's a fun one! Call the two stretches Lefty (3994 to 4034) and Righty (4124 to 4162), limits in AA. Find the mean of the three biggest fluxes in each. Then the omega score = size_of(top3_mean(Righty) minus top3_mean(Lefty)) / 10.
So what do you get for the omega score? 0.245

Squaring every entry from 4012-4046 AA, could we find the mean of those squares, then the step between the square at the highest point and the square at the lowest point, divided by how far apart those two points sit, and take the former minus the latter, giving 386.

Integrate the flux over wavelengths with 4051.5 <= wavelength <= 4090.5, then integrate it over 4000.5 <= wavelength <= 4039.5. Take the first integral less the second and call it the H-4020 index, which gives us -35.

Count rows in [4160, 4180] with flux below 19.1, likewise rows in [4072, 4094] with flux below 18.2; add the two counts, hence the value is 12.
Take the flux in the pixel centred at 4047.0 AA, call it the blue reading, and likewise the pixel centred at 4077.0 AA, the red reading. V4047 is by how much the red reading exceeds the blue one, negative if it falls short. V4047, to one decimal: -1.0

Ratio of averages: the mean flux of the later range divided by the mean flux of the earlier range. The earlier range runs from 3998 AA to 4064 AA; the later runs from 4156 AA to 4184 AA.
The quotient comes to 0.88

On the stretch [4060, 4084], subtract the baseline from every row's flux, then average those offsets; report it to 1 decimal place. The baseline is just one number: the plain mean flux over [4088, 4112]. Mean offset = 2.4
